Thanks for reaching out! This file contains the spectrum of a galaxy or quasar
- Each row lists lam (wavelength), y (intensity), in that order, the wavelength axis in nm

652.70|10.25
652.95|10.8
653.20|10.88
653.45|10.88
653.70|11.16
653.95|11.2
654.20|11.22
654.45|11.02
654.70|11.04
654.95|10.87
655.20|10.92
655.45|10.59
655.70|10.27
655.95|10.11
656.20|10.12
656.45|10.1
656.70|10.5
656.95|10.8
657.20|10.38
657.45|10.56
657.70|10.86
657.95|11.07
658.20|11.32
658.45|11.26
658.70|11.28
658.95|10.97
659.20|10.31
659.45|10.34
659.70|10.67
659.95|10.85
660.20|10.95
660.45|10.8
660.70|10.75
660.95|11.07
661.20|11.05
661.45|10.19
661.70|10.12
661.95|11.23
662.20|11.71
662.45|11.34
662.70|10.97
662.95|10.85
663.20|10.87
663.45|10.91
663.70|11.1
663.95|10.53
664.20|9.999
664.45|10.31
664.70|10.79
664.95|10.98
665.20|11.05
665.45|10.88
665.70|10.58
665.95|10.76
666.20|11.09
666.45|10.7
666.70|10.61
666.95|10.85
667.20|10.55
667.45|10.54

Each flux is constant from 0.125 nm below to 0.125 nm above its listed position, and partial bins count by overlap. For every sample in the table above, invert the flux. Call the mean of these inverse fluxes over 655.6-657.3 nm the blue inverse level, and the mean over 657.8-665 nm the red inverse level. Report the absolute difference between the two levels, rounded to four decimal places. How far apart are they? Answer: 0.0046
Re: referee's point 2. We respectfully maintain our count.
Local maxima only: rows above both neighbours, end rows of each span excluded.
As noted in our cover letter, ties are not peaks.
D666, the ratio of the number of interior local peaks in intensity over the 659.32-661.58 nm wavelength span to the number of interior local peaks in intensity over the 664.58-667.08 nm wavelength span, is 1.0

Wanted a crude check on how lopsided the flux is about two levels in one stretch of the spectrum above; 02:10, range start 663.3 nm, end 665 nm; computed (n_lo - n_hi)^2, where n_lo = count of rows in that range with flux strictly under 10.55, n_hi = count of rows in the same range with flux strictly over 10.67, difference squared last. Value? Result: 1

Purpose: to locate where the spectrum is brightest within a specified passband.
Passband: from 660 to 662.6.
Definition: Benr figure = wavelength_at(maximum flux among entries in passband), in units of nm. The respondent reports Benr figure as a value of 662.20 nm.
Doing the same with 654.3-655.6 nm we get 654.70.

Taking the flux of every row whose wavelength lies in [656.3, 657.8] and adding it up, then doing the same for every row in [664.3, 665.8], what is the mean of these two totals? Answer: 63.9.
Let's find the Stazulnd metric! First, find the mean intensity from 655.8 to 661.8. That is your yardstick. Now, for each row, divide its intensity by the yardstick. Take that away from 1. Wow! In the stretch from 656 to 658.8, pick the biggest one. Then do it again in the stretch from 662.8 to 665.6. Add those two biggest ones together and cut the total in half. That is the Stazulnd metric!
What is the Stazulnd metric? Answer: 0.059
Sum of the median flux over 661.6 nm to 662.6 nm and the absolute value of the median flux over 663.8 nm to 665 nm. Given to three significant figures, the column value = 21.8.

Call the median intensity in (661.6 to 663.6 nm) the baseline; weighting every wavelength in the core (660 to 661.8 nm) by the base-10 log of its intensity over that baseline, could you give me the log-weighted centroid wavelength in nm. 661.47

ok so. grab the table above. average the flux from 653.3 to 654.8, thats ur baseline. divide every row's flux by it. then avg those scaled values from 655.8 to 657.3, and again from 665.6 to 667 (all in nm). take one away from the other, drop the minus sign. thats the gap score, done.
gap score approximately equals 0.039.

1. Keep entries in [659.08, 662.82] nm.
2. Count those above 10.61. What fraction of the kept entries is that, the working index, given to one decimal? 0.7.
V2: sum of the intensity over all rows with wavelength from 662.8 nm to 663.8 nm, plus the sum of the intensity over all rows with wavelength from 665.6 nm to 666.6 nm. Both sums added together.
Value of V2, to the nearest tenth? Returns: 86.9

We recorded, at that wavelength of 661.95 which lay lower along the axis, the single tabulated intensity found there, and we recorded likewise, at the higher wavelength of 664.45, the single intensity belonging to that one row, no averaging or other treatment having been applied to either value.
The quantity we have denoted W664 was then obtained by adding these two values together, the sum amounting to 21.5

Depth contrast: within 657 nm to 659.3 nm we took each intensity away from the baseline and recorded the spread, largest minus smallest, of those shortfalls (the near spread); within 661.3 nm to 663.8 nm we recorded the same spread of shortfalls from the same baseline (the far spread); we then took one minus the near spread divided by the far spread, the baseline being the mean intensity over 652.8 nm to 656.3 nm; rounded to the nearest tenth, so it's 0.4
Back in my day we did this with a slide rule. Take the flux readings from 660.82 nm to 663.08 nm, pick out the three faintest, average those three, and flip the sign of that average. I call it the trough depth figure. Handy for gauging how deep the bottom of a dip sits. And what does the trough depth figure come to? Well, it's -10.4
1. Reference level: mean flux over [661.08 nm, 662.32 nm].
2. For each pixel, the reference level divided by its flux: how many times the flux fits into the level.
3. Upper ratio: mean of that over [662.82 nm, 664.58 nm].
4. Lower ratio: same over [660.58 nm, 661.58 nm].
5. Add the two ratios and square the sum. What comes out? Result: 4.12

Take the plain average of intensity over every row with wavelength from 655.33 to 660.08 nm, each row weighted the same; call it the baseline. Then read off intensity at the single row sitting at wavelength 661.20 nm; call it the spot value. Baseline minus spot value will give -0.40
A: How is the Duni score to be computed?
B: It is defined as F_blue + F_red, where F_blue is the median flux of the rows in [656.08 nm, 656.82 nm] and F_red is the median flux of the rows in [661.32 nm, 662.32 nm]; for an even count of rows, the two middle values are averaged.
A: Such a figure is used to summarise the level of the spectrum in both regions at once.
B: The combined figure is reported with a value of 20.8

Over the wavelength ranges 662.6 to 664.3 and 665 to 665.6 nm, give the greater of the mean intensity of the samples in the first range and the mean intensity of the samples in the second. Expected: 11.0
